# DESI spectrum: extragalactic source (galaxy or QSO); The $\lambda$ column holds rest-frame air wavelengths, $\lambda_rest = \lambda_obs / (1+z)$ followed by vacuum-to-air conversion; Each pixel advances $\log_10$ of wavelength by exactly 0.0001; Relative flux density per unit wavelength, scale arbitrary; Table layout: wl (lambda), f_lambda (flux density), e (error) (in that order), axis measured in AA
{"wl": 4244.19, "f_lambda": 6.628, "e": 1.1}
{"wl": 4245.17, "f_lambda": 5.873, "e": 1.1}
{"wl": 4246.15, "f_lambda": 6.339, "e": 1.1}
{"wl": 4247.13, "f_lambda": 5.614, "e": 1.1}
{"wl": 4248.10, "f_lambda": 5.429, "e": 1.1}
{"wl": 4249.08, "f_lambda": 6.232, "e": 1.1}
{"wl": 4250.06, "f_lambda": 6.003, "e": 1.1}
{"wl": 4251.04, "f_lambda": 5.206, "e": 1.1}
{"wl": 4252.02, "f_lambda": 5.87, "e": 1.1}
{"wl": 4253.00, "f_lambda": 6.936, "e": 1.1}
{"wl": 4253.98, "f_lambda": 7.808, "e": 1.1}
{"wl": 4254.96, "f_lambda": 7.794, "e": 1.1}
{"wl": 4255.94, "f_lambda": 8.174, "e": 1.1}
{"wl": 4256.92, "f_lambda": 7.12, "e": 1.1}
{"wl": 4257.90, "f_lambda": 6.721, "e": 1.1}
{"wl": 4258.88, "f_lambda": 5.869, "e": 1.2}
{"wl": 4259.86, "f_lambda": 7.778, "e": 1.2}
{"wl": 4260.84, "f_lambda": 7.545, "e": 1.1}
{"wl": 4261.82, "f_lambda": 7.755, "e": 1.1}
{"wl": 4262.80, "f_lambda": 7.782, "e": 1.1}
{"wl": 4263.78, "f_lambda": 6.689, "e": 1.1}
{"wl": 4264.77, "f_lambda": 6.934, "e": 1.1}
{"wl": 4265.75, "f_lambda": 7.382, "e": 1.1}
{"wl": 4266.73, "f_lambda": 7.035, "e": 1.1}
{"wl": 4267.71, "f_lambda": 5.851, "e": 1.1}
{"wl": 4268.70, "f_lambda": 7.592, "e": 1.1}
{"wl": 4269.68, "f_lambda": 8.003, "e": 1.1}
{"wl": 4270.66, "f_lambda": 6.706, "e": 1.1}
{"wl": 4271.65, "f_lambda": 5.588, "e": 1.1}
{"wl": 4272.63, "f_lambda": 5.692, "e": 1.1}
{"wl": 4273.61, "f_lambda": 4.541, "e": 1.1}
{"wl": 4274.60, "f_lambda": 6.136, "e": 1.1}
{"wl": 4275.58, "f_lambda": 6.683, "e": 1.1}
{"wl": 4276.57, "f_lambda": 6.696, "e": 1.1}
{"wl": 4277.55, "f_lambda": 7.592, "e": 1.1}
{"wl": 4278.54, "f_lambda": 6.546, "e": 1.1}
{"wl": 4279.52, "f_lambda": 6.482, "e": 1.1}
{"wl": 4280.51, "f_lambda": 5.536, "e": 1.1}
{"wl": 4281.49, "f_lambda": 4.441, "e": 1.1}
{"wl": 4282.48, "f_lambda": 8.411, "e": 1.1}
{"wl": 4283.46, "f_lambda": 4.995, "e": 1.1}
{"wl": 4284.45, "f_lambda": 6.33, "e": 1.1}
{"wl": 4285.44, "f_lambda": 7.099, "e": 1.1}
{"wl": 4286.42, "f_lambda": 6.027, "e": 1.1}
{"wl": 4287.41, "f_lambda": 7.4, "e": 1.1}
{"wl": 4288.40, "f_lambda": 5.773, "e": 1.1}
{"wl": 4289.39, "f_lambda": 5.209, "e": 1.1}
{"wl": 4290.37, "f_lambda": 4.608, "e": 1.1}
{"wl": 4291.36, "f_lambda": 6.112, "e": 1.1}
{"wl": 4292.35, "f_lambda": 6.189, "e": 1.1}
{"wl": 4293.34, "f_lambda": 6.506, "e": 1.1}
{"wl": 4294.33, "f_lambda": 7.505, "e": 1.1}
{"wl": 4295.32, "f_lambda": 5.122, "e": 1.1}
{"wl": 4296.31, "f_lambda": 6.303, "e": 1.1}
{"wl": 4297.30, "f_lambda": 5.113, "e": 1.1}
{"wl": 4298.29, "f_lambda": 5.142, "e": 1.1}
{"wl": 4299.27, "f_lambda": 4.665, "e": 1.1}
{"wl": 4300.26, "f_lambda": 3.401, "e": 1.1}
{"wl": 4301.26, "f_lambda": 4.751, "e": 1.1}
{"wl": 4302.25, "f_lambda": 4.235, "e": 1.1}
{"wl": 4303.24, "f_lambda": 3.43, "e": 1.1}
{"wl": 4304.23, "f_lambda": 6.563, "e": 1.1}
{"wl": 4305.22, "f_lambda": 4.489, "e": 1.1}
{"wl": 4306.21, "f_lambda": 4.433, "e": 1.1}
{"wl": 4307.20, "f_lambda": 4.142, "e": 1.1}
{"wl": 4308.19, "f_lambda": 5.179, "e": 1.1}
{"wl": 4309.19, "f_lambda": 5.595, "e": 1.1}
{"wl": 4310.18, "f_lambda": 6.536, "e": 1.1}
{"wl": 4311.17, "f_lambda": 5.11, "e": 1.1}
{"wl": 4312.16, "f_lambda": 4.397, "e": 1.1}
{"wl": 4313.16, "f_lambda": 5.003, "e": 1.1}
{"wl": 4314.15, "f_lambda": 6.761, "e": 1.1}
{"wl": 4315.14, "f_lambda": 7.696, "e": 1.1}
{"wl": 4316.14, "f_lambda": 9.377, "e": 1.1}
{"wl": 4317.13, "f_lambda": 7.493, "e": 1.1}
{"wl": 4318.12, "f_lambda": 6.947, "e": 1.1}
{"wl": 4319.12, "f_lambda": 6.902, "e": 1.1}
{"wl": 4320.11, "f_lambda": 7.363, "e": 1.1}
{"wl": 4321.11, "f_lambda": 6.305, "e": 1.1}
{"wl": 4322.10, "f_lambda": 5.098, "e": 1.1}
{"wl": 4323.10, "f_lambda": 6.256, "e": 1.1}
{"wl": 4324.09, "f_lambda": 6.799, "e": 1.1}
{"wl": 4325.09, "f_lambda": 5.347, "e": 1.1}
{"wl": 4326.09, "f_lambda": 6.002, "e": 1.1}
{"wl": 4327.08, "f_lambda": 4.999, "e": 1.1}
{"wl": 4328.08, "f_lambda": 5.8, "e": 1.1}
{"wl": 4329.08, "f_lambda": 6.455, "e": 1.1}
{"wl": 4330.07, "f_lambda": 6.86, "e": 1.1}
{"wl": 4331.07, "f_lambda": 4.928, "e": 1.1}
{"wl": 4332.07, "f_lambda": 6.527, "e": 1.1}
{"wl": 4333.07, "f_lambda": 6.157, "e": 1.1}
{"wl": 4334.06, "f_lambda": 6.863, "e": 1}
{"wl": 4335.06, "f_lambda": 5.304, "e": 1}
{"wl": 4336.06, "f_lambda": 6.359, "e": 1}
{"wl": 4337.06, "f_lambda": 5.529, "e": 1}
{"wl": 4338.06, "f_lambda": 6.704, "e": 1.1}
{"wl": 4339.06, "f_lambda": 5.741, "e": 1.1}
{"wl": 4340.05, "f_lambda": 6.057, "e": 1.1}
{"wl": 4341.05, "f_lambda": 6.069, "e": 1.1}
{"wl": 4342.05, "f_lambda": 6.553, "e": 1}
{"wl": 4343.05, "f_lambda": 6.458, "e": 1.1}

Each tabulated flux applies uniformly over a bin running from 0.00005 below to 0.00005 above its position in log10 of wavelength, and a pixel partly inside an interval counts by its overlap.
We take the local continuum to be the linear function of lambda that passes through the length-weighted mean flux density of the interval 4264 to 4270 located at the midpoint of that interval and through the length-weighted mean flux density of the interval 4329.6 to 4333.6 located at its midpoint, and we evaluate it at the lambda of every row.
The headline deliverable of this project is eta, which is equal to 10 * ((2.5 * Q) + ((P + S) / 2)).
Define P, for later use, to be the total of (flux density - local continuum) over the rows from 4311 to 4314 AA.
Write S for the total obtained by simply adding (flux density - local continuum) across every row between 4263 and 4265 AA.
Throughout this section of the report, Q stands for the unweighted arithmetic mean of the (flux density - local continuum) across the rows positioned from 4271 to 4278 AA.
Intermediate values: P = -5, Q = -0.8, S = -0.6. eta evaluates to -48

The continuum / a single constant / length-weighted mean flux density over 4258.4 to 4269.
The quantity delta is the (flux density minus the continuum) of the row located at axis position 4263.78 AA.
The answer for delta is -0.4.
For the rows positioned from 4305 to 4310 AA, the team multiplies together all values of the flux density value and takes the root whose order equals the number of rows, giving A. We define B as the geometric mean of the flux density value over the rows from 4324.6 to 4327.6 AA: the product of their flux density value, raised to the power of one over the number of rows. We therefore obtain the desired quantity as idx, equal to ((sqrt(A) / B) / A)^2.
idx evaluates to 0.0071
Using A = 4.7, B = 5.4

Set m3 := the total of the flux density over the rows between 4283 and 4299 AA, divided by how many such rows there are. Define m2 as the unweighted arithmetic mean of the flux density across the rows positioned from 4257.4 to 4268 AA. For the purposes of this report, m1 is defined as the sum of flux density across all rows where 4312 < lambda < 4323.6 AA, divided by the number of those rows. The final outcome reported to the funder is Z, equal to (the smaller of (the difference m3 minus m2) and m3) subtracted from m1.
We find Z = 7.7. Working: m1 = 6.6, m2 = 7.0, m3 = 6.0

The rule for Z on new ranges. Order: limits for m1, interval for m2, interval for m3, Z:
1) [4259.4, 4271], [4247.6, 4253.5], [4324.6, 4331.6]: 7.4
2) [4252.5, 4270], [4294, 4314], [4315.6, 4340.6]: 6.0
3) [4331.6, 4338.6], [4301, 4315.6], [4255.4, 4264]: 4.2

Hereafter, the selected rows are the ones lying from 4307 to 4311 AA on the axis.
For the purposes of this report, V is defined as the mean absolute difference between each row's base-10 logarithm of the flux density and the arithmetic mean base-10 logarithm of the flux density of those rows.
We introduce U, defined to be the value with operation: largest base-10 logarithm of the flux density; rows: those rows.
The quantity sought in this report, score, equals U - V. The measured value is 0.76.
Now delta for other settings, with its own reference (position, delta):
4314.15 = -0.3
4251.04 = -1.9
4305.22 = -2.6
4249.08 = -0.9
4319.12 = -0.2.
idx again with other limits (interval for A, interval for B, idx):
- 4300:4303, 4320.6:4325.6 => 0.0070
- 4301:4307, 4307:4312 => 0.0079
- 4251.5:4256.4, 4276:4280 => 0.0030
